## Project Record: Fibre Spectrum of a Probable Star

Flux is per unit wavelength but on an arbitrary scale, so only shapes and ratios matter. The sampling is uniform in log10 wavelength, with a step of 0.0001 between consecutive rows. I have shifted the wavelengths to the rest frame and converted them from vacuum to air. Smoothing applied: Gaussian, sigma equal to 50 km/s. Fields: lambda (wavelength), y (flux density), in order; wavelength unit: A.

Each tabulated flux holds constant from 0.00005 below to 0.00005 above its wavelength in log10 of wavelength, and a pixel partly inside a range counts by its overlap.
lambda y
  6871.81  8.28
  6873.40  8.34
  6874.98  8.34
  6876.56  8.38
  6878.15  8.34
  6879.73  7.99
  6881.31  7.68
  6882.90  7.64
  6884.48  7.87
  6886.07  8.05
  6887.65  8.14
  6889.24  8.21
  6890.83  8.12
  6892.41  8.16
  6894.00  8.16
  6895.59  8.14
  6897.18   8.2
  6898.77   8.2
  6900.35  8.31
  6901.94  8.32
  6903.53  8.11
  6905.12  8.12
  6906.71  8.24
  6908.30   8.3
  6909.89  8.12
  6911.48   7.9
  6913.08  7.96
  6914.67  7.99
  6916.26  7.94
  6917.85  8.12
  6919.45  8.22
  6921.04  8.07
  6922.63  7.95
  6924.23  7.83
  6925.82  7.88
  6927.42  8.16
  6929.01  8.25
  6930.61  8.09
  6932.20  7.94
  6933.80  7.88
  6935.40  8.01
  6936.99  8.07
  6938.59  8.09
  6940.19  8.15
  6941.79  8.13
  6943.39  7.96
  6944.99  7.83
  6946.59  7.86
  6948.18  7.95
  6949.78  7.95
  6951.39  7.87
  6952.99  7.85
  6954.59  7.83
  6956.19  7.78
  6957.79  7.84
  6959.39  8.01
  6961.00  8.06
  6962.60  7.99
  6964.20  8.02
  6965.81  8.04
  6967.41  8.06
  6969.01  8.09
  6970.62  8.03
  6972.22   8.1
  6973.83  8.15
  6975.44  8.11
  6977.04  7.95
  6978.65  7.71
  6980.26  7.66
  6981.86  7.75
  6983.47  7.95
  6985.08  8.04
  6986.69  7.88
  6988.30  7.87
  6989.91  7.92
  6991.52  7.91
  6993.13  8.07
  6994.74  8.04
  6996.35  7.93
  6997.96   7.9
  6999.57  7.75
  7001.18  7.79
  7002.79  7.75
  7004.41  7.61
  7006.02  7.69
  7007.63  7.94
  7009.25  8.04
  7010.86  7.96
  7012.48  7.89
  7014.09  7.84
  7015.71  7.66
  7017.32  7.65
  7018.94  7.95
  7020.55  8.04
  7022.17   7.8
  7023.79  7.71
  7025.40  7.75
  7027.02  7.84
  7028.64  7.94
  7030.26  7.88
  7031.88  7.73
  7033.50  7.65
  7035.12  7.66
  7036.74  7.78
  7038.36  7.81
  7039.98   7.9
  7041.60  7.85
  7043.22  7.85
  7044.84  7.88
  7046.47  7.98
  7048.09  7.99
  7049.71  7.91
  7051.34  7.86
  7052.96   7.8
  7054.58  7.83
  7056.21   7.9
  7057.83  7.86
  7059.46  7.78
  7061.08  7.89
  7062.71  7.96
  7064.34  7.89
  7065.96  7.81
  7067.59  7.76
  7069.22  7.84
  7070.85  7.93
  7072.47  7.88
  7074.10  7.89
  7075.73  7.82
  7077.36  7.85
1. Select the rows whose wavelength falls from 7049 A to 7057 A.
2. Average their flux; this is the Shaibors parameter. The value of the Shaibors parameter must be 7.86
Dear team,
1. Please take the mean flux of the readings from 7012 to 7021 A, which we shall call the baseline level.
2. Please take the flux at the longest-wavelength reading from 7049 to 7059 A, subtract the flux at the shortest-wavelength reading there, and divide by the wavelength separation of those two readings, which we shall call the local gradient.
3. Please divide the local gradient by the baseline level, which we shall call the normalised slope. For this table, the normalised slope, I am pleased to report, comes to -0.0008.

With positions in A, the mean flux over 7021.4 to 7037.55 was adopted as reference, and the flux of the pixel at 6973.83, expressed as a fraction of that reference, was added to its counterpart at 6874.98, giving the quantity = 2.12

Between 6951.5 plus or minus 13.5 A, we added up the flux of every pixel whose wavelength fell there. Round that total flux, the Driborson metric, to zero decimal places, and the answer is 135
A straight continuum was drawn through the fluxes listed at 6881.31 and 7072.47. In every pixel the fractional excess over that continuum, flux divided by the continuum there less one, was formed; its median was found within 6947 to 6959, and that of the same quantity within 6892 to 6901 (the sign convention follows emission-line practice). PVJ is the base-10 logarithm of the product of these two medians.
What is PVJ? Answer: -3.11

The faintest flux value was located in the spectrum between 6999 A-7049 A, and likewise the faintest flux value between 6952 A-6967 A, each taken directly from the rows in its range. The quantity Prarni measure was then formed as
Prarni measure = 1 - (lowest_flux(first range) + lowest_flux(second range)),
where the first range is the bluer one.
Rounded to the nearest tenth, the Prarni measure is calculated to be -14.4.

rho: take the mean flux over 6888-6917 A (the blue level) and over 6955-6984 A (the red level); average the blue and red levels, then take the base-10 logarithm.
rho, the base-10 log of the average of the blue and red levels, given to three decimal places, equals 0.906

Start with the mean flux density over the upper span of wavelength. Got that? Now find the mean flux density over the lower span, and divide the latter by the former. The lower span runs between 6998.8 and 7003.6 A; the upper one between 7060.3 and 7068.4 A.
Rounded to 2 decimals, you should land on 0.99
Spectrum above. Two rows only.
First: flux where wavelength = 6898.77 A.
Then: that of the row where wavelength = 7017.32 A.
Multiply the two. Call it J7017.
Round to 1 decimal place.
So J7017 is 62.7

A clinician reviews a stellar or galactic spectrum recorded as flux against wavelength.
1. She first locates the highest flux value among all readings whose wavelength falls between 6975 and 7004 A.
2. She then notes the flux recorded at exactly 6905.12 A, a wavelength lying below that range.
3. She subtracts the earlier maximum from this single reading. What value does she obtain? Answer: 0.0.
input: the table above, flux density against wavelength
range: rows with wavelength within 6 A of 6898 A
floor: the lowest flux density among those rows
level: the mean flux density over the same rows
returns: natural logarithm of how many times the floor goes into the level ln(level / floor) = 0.011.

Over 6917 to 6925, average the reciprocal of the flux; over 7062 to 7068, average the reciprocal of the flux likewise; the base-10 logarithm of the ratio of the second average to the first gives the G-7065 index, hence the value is 0.010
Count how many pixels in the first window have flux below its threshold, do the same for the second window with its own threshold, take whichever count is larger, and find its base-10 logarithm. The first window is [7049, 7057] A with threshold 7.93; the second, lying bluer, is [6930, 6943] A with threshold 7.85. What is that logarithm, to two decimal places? 0.70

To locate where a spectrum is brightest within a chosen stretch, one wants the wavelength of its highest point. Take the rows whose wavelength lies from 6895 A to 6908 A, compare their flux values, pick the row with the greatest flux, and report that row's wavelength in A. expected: 6901.94 A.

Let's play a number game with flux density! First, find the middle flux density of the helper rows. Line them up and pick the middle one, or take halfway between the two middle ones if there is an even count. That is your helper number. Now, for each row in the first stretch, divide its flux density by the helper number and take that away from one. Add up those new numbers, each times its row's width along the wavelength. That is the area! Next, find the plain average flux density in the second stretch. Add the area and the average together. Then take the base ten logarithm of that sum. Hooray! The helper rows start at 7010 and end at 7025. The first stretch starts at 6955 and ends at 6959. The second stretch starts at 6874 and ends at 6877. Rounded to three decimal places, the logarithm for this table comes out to 0.923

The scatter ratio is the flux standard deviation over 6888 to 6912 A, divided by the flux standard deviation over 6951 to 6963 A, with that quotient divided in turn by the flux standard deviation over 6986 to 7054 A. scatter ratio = 9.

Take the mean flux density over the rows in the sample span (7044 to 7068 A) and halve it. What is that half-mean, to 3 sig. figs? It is 3.94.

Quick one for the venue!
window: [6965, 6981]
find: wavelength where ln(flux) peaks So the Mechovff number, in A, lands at 6973.83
